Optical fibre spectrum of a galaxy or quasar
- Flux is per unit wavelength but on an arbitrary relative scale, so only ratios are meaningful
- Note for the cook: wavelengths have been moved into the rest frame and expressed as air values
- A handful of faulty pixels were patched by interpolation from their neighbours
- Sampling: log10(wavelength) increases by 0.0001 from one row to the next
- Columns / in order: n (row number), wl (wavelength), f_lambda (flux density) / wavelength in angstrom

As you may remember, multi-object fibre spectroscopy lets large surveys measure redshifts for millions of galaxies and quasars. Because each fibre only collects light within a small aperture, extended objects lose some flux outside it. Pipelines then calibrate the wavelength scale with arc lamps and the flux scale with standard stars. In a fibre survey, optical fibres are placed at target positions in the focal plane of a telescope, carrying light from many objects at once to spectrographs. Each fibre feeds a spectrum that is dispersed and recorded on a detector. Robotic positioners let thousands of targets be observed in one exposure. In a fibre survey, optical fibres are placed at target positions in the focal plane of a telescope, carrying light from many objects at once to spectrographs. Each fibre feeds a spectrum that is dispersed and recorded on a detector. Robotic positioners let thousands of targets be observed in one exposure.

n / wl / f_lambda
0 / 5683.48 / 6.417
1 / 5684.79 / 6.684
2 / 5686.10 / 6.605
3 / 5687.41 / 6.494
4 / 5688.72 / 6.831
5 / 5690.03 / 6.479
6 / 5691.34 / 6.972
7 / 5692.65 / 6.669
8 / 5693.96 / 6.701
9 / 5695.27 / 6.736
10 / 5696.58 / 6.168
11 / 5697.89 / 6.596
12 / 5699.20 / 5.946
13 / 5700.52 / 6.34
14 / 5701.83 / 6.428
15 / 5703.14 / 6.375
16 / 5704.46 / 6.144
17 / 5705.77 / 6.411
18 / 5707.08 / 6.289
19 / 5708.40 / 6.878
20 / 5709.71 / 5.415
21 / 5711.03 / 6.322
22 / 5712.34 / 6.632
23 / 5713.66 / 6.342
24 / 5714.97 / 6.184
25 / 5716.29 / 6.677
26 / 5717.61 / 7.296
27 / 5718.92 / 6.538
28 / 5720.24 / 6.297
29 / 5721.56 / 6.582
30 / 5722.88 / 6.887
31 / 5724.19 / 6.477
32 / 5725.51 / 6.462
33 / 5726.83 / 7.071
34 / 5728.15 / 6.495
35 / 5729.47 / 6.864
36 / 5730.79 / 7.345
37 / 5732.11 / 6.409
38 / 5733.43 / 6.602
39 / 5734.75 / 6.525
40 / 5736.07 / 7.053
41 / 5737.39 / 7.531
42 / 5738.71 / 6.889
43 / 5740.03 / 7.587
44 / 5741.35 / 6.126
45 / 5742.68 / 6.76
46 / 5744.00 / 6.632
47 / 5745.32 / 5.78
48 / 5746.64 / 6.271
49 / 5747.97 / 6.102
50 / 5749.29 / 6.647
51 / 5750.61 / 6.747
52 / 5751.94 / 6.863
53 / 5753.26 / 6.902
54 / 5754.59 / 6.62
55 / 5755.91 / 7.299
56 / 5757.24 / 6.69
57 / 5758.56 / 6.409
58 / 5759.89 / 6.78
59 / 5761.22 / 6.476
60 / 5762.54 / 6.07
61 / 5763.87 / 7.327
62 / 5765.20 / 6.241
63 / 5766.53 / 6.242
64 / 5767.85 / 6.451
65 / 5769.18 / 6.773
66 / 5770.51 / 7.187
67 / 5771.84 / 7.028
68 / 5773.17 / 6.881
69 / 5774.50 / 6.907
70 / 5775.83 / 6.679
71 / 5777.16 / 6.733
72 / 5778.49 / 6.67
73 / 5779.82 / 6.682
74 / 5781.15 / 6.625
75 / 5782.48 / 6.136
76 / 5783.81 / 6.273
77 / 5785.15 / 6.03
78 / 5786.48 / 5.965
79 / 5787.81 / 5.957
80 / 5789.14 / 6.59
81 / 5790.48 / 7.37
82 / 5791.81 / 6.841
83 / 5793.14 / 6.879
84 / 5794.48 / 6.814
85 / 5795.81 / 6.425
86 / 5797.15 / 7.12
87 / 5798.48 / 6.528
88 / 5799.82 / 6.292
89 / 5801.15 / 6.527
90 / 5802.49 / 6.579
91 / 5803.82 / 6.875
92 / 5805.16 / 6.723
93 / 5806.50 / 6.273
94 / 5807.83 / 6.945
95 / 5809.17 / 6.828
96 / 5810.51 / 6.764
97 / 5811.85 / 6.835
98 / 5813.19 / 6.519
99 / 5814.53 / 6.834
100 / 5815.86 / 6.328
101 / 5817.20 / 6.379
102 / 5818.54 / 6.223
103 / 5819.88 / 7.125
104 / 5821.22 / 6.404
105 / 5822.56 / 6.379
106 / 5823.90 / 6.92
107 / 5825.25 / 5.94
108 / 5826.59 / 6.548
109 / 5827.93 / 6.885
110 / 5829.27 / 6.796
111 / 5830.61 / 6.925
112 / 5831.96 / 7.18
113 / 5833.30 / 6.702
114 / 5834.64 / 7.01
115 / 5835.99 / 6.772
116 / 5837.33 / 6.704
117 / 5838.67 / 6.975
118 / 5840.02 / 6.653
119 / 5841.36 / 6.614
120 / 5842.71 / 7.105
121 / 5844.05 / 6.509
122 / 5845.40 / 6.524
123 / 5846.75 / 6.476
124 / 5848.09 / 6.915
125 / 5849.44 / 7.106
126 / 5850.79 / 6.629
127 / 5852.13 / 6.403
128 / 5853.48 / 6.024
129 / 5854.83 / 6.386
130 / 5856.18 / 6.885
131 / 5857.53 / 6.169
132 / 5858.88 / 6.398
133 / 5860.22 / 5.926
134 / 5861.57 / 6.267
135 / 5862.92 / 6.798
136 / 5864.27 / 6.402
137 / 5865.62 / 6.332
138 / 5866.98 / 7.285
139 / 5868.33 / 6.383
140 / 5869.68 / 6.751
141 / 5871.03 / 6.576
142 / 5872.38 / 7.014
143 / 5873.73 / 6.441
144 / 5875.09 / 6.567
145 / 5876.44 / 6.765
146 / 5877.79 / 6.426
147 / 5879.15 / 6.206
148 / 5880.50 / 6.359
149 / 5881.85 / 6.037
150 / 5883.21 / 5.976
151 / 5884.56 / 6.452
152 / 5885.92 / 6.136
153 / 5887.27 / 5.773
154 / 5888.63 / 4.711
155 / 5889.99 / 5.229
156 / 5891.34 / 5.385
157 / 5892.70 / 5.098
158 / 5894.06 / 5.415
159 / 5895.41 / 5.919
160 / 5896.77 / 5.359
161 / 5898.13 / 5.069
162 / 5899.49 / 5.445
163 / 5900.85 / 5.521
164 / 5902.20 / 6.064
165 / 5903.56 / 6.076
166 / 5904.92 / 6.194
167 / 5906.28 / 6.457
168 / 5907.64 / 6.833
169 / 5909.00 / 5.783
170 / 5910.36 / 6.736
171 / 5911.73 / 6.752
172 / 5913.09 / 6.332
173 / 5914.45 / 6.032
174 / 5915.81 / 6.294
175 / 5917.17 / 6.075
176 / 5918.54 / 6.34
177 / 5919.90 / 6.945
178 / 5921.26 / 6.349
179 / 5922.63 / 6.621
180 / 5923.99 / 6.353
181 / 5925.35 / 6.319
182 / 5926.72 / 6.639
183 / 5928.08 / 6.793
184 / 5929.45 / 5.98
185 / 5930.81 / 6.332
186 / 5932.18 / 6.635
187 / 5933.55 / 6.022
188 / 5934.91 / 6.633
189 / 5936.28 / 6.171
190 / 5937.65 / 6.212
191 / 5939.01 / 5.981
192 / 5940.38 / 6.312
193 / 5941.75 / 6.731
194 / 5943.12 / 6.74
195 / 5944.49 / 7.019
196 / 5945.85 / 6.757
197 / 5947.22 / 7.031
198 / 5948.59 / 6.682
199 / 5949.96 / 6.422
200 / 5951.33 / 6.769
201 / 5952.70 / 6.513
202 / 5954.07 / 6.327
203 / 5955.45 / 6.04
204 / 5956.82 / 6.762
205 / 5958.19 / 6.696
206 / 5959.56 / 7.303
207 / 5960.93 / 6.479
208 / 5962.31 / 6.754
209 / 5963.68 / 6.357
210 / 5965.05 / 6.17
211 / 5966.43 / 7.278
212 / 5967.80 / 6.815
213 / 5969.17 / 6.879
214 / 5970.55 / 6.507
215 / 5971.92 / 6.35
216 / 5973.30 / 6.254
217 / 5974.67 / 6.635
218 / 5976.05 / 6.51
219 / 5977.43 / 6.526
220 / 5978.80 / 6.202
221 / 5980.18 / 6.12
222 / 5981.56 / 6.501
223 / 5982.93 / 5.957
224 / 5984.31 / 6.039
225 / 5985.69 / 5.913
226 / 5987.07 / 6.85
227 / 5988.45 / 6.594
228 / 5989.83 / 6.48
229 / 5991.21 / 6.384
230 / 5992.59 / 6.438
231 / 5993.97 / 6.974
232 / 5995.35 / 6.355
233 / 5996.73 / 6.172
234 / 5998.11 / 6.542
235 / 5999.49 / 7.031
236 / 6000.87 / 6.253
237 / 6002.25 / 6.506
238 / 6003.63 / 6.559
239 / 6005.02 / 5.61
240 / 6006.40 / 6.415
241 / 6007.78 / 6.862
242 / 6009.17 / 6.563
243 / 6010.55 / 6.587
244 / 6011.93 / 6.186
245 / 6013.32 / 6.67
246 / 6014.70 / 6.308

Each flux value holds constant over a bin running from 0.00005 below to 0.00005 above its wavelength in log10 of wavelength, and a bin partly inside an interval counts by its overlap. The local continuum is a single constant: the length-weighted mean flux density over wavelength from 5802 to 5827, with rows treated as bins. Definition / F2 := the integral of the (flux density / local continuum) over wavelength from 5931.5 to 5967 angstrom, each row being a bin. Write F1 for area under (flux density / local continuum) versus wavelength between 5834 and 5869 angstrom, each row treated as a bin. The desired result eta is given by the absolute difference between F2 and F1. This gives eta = 0.3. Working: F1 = 35.0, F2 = 35.3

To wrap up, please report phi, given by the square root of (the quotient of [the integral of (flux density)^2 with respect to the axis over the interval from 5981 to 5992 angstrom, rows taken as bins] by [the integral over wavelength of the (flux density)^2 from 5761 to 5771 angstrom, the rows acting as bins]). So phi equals 1.01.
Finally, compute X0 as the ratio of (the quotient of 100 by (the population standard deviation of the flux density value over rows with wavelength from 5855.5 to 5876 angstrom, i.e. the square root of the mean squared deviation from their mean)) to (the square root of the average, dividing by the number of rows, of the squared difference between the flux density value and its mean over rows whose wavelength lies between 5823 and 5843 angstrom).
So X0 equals 1035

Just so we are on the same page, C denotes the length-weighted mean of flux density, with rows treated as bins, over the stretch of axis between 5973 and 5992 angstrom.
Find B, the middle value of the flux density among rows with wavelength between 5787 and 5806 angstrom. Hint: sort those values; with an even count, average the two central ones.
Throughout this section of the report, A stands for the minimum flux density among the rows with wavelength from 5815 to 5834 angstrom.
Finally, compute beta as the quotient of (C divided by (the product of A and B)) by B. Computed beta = 0.0241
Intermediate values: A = 5.94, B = 6.66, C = 6.36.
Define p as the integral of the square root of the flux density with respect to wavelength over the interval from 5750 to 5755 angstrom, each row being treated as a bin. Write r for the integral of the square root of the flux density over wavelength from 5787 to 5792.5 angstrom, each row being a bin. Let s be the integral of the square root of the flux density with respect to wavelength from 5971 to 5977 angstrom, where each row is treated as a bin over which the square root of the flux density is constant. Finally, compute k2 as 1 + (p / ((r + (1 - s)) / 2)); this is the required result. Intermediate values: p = 13.0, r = 14.2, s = 15.2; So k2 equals -1829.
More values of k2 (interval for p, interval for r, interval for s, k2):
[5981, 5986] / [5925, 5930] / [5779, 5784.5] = -95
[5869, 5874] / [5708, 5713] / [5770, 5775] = 86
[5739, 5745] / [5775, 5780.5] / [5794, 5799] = 15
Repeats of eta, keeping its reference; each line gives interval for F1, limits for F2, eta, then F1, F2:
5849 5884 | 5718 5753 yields 1.1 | 34.3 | 35.4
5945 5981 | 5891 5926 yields 3.7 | 35.9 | 32.2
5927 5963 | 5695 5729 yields 2.4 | 35.7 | 33.3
